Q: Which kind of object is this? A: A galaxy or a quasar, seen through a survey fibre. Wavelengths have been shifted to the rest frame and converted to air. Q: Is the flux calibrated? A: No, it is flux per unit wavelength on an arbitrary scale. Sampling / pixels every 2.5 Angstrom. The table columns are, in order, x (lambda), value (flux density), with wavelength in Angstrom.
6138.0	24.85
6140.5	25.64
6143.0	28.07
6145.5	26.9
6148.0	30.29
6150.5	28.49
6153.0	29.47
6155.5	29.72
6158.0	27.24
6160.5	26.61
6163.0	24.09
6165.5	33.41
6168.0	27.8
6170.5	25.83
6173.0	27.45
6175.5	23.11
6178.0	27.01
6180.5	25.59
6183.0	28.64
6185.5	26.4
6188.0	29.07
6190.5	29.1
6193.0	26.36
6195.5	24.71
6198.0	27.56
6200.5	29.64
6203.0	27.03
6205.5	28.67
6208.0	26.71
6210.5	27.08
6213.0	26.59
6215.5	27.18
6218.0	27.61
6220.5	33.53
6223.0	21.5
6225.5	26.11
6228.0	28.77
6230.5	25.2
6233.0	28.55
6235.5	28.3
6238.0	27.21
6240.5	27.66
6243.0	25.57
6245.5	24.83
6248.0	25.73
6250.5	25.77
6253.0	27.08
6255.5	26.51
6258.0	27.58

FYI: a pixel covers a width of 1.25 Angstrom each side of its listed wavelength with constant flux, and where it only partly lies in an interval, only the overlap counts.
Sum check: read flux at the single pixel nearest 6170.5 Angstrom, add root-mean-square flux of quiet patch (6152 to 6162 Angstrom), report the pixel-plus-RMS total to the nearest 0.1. 54.1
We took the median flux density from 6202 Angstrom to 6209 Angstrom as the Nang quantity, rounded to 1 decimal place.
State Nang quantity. 27.0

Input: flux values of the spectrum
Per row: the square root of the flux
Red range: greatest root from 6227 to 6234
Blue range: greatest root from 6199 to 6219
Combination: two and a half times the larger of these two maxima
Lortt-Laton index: 13.6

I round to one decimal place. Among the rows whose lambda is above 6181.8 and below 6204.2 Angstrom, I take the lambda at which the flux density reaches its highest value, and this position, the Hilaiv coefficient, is 6200.5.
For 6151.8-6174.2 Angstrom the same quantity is 6165.5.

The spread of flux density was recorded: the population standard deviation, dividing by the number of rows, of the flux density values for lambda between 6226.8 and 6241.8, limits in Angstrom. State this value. 1.20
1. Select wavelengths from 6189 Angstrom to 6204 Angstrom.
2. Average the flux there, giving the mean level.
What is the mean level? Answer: 27.4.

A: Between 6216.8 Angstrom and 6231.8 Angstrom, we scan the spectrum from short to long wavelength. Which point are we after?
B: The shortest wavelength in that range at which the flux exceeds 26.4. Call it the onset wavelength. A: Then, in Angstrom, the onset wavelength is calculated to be 6218.0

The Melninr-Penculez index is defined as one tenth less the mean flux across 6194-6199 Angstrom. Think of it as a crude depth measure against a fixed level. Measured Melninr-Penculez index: -26.0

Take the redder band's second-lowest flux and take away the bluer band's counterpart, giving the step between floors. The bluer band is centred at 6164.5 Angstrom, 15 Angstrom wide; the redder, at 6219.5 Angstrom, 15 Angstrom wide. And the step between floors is 0.3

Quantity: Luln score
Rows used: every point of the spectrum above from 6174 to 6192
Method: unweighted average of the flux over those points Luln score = 27.0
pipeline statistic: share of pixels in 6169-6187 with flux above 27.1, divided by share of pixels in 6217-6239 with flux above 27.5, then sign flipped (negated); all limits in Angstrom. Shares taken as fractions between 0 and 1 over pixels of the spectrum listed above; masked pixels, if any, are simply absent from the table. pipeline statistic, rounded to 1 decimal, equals -0.5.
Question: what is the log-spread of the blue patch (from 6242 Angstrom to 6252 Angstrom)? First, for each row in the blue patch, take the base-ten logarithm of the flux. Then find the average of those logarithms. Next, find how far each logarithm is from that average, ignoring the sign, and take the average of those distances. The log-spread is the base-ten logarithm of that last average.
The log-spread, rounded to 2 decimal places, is -2.26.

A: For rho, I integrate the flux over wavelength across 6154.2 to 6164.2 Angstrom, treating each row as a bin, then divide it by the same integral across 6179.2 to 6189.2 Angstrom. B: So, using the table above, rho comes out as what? 0.98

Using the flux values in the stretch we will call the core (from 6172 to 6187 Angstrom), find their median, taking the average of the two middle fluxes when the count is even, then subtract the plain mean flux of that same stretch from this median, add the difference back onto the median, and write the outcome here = 27.0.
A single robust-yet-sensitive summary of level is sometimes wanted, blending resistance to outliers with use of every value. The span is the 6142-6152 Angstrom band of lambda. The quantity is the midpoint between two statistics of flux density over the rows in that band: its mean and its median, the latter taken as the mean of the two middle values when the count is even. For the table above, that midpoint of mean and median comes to 28.4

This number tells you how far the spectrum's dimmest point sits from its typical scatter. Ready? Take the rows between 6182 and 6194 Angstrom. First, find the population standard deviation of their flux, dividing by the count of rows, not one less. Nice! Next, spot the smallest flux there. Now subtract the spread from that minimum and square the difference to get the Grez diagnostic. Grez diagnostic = 630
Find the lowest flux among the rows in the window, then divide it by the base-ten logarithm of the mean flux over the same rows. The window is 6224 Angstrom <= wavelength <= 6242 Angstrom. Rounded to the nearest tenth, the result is 17.5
